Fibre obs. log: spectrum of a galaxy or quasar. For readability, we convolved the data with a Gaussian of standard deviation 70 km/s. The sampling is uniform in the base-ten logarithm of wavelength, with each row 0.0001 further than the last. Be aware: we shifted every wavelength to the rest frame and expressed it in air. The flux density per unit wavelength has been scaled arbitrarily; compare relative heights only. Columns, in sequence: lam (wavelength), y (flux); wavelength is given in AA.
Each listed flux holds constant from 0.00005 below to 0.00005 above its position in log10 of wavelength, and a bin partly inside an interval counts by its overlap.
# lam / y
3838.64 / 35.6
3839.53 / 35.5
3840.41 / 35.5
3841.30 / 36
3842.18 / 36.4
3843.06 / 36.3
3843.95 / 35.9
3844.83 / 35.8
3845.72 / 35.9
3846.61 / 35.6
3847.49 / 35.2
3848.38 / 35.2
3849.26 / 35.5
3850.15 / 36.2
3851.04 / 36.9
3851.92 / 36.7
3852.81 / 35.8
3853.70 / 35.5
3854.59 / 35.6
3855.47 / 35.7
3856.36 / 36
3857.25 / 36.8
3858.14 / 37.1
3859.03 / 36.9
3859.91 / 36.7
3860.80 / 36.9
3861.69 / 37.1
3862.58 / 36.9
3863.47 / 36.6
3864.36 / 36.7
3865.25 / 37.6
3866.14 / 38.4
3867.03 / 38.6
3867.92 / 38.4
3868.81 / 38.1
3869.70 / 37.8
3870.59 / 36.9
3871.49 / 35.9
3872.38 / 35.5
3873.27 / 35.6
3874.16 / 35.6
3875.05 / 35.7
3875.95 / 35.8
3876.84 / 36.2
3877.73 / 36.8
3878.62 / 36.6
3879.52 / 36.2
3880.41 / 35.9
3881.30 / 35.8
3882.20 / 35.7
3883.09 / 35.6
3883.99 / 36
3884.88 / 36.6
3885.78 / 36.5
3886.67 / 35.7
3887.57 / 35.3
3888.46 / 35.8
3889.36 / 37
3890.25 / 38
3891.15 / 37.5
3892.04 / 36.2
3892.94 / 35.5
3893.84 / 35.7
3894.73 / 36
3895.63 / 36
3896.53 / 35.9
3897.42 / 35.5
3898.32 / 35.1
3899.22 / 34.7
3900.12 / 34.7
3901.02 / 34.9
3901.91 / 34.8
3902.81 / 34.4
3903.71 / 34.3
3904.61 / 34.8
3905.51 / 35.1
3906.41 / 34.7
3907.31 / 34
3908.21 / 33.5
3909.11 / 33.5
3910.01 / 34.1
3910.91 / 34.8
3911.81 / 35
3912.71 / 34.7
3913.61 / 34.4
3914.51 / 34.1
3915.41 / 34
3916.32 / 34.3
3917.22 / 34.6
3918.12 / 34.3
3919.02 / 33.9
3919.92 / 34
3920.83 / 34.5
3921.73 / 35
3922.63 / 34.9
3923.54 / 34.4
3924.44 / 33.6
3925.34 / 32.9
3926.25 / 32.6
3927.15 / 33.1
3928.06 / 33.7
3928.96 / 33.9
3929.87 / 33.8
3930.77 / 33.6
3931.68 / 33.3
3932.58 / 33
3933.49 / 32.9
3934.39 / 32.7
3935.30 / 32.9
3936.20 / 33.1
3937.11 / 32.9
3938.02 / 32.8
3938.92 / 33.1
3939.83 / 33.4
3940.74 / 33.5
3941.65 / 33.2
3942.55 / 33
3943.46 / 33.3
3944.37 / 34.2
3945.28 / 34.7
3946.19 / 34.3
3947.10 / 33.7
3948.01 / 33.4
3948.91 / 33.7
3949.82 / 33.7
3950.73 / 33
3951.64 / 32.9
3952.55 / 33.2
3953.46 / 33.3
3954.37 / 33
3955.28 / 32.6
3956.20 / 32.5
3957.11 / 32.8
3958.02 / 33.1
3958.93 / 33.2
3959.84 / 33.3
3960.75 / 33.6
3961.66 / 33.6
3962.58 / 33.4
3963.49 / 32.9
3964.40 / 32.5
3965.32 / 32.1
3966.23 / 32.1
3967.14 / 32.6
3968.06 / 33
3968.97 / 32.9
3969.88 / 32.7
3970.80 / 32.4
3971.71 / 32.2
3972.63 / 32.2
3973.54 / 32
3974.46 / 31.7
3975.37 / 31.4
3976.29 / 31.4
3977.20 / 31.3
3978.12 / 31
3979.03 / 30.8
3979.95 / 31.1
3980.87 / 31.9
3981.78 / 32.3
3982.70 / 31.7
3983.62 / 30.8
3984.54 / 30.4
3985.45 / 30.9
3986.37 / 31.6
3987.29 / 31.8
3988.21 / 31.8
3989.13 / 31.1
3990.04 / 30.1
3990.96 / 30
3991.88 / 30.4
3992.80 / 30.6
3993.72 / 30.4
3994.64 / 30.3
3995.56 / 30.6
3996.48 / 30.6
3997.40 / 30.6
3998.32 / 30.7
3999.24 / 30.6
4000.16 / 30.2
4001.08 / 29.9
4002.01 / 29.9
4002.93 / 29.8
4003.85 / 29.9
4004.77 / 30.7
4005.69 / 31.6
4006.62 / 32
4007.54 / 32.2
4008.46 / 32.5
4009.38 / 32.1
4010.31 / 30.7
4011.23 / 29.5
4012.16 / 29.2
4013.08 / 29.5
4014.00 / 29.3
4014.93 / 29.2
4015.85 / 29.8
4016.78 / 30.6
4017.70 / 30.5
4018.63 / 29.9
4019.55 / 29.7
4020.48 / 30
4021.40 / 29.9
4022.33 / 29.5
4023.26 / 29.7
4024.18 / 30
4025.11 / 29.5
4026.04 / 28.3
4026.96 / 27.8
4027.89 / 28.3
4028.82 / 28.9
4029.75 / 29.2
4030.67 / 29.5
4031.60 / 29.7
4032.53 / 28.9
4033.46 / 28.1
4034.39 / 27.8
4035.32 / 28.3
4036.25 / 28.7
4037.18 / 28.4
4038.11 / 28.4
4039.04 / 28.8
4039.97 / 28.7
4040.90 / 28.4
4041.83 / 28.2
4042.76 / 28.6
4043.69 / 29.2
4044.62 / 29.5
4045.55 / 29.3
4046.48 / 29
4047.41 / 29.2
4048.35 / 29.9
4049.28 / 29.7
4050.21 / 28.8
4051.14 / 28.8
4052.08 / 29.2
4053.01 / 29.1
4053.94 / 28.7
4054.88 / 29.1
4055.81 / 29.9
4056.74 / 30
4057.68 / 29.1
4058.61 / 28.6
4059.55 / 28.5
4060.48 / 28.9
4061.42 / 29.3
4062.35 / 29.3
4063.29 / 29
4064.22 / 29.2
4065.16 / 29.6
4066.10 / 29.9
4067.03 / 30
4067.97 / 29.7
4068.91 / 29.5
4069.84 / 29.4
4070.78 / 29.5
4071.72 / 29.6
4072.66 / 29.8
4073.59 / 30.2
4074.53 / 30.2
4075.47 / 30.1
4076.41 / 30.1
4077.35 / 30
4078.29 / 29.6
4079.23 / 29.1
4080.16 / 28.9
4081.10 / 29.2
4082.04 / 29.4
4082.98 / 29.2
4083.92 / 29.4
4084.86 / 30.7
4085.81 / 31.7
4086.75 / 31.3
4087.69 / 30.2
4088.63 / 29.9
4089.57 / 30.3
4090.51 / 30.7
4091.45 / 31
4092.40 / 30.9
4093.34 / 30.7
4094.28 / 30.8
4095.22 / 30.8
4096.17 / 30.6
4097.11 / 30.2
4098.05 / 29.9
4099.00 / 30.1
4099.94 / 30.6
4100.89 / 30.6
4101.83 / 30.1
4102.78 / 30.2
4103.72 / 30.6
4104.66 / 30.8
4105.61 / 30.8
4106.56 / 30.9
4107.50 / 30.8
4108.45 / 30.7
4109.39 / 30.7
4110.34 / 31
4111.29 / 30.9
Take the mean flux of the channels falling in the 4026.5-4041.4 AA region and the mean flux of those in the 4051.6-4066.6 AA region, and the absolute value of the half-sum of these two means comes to 28.9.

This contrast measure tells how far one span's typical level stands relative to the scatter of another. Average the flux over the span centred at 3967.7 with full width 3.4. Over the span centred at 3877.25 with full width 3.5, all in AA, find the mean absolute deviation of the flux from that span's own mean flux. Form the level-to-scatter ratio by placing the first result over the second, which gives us 93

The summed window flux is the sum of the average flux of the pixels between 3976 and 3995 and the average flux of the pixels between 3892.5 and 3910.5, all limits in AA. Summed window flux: 65.9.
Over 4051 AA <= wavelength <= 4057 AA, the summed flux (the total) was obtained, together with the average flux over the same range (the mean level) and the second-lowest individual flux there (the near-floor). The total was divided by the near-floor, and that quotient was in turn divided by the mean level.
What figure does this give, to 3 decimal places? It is 0.243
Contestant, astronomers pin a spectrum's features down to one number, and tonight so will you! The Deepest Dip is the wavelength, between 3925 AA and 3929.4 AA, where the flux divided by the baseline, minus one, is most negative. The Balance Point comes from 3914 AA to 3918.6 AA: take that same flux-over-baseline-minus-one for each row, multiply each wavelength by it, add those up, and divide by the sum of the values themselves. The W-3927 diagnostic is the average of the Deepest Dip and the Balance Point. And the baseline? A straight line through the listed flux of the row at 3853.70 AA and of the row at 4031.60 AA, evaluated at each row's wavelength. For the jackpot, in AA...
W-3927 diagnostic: 3921.4 AA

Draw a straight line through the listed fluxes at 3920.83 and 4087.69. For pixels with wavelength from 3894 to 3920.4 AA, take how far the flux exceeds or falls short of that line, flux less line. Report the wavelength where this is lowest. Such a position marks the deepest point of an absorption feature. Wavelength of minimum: 3908.21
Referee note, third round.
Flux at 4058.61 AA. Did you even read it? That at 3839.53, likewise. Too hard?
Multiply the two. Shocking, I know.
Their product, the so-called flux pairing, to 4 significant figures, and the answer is 1015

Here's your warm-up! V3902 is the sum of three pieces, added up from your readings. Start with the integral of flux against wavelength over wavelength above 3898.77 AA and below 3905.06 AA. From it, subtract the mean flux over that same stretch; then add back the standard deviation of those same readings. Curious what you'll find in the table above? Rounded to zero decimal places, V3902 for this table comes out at 184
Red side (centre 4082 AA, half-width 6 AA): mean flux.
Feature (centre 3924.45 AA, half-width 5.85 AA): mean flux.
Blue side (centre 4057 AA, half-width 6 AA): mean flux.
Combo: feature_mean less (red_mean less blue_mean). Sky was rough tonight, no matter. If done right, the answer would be 33.1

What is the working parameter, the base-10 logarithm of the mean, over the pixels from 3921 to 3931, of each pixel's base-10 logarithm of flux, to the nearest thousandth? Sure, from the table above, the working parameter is 0.184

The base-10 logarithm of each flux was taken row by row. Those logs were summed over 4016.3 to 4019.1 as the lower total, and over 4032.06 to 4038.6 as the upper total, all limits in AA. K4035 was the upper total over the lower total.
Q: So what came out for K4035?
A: 2.3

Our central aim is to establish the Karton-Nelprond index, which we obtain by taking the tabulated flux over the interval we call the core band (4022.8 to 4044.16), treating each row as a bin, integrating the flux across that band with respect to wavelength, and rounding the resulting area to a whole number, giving 614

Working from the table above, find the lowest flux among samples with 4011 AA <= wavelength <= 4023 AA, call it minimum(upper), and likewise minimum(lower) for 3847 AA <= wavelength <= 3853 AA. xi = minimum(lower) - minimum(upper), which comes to 6.0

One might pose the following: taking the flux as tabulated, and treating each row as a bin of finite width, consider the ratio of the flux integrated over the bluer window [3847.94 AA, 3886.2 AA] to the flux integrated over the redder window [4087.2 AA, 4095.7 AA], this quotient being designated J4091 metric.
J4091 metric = 5.4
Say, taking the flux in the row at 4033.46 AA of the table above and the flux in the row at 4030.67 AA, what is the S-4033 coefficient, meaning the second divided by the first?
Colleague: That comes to 1.05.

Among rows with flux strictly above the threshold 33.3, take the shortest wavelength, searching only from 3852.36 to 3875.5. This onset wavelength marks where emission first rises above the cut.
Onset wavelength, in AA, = 3852.81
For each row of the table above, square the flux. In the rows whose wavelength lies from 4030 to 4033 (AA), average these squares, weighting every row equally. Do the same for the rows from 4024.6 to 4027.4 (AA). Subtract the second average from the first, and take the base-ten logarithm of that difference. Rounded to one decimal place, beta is 1.7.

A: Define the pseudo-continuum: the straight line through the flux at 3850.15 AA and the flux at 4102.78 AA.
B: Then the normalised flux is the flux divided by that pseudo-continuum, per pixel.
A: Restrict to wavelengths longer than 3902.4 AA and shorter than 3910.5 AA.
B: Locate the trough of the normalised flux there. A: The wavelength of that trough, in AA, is 3908.21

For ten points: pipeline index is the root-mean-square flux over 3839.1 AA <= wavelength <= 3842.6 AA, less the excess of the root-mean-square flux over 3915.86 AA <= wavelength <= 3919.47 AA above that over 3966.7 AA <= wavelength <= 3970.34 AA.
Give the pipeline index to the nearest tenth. 34.4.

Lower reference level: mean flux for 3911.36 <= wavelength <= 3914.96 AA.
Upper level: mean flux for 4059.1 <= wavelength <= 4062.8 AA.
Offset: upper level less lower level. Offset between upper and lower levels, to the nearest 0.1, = -5.5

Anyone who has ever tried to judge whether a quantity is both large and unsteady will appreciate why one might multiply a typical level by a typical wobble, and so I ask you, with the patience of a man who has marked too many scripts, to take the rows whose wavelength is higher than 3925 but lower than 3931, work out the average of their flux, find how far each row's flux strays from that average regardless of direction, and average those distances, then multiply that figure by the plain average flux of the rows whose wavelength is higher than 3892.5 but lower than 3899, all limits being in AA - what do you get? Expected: 15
